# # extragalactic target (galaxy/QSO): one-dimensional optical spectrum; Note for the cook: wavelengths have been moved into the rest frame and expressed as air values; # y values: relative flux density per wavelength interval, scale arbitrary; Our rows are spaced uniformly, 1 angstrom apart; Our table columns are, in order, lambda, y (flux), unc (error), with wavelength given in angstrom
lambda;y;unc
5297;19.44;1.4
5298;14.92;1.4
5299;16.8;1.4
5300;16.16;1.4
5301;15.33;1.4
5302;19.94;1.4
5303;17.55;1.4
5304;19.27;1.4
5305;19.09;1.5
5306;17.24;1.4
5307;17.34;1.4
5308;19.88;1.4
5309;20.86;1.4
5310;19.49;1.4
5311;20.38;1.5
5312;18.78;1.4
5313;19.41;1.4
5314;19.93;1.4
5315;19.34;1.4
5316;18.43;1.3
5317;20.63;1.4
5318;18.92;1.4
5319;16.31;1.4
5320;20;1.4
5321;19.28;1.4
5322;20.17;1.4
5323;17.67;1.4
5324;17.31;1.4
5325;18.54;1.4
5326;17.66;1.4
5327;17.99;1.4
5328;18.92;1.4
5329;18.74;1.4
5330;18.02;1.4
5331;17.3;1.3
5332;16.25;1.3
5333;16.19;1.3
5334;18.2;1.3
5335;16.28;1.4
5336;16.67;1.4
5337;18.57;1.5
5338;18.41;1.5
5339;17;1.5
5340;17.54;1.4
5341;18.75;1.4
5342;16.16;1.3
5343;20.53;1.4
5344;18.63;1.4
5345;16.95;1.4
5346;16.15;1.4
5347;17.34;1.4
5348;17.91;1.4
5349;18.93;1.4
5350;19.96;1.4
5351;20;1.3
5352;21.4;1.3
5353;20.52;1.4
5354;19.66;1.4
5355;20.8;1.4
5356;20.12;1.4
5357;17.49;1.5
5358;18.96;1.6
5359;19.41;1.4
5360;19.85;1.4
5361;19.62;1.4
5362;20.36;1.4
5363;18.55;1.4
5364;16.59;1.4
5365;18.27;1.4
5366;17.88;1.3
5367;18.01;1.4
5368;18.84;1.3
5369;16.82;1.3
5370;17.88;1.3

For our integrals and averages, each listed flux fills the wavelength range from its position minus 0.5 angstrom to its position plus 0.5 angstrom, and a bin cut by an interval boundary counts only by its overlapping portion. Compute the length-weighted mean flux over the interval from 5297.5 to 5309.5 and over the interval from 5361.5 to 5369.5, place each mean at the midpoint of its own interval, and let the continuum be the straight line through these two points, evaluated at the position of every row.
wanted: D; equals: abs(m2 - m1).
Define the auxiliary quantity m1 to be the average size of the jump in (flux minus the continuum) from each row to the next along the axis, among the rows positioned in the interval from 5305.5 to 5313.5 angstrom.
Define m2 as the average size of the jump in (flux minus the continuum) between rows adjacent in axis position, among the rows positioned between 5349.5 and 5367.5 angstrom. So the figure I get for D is 0.2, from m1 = 1.16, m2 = 1.0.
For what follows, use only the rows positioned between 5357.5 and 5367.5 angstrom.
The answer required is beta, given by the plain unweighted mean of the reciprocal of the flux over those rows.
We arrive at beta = 0.054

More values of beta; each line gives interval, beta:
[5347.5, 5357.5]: 0.051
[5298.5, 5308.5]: 0.056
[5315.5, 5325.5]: 0.054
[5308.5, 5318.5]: 0.051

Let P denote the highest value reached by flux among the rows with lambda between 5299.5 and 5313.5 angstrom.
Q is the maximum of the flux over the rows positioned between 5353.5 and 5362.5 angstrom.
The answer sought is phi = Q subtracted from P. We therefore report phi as 0.1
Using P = 20.86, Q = 20.8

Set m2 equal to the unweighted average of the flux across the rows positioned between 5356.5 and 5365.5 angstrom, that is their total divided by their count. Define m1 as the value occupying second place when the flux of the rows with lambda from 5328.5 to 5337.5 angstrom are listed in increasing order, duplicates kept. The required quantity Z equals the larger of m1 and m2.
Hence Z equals 18.8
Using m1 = 16.25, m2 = 18.8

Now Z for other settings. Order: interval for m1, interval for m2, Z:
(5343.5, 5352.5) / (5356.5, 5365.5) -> 18.8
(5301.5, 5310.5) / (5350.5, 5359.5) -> 19.8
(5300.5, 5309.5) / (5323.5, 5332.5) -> 17.9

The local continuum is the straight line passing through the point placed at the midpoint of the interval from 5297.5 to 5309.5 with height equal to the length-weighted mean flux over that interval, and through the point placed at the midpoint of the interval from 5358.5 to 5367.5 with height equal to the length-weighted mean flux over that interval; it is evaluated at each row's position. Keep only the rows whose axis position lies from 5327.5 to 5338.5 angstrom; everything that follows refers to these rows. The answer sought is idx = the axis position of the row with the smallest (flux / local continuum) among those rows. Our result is 5333 angstrom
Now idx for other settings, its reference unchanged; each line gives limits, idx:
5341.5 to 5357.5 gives 5346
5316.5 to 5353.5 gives 5346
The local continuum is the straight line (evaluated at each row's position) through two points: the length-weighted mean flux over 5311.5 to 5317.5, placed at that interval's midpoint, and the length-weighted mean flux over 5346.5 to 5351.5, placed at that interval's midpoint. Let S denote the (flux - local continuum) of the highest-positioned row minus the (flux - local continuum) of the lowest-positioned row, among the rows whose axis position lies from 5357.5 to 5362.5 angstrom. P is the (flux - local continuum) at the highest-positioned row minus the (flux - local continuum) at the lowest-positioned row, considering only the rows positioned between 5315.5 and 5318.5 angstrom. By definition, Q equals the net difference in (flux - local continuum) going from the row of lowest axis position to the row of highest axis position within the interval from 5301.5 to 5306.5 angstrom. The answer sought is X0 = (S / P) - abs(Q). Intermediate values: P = 0.5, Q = -2.6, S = 1.5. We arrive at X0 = 0.2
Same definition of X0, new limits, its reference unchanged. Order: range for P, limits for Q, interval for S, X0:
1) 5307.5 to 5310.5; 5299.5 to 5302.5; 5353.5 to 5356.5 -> -5.2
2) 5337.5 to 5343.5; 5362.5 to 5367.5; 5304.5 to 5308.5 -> -0.1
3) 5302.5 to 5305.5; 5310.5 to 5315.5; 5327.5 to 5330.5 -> -1.5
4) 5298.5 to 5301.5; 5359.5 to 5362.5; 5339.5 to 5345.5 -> -0.2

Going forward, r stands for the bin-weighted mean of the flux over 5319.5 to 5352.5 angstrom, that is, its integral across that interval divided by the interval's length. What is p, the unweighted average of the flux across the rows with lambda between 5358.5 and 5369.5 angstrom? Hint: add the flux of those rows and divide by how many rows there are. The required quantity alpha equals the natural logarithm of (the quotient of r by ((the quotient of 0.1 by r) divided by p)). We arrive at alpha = 11.0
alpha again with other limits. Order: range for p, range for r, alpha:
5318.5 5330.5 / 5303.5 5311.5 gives 11.1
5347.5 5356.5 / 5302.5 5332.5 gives 11.2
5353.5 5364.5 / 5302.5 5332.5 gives 11.1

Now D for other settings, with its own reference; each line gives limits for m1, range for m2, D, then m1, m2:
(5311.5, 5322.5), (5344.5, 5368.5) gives 0.5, 1.45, 1.0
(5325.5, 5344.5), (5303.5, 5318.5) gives 0.1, 1.24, 1.1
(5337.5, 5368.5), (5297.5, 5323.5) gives 0.3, 1.20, 1.5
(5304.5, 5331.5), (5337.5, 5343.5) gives 0.8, 1.22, 2.0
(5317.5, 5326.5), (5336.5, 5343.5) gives 0.1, 1.61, 1.7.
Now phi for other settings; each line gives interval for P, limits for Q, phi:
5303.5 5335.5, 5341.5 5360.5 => -0.5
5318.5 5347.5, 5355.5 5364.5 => 0.2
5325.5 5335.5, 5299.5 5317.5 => -1.9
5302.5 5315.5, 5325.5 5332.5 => 1.9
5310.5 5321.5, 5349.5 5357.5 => -0.8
